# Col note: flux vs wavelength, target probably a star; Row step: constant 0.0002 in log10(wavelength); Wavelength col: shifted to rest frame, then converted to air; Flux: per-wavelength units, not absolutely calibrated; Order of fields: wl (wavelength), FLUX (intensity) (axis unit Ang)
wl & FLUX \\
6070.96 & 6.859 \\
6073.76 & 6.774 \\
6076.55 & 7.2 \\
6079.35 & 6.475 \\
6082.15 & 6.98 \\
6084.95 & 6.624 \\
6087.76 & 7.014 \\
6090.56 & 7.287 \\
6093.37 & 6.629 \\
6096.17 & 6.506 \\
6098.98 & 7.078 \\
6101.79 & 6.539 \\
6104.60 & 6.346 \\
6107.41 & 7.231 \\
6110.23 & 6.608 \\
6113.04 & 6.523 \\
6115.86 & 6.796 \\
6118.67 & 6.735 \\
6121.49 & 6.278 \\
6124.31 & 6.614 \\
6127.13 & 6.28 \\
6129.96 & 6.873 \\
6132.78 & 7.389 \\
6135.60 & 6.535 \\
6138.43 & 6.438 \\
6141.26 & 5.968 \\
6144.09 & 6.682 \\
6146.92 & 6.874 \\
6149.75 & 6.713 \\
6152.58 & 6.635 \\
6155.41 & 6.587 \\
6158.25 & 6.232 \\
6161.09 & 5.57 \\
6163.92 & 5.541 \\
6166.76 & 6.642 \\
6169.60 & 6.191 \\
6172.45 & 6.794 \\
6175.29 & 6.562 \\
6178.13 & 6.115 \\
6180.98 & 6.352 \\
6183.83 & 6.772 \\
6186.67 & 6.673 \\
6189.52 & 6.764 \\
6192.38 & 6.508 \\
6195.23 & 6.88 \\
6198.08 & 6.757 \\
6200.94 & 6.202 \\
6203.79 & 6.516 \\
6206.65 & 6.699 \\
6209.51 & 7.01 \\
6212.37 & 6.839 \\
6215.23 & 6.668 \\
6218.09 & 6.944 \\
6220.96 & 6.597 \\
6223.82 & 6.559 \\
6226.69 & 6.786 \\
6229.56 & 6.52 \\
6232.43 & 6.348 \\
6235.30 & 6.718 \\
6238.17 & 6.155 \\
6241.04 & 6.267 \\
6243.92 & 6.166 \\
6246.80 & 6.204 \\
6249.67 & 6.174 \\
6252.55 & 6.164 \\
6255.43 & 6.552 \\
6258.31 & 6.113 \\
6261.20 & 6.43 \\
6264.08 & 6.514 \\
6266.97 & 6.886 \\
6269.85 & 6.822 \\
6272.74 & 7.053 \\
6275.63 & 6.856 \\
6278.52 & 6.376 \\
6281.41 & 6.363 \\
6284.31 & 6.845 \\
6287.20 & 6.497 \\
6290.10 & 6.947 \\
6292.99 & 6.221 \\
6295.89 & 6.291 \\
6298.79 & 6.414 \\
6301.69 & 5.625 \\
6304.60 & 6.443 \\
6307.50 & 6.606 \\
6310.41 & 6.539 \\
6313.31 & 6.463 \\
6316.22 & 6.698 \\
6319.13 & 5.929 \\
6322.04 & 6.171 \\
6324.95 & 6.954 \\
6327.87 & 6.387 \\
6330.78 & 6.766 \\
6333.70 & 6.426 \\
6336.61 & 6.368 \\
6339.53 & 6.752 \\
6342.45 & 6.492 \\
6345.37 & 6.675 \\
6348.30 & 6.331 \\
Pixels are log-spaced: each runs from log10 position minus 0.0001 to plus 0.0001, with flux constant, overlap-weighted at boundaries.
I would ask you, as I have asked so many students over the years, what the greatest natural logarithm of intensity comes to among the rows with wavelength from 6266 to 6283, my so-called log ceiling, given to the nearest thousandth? 1.953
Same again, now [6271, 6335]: 1.953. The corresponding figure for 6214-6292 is 1.953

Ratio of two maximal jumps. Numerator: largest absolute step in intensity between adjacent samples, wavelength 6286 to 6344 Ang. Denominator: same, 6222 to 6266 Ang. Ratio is 1.5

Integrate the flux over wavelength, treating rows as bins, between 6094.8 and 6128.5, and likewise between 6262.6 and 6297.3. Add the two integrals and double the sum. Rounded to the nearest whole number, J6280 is 908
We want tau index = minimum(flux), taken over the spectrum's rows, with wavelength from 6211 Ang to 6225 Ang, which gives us 6.559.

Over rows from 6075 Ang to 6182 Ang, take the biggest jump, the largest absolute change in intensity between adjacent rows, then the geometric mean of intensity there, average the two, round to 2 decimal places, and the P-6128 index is 3.84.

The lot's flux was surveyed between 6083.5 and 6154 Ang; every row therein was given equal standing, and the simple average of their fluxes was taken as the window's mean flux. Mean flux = 6.69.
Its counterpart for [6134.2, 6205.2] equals 6.46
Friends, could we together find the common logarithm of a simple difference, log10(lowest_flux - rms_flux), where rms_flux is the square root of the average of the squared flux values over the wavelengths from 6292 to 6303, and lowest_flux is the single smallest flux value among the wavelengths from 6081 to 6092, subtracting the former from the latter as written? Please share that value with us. -0.32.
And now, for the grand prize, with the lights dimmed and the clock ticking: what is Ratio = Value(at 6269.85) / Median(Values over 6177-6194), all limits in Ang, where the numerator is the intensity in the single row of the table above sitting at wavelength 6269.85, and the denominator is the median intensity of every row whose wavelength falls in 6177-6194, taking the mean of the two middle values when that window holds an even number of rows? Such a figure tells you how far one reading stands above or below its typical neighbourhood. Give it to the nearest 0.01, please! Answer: 1.04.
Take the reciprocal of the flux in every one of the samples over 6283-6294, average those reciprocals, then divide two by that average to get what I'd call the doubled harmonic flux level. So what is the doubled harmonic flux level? 13.2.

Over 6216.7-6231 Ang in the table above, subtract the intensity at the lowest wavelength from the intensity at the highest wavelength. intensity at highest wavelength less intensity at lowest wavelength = -0.42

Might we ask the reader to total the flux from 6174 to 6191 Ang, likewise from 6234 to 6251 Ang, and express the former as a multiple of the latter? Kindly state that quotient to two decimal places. 1.04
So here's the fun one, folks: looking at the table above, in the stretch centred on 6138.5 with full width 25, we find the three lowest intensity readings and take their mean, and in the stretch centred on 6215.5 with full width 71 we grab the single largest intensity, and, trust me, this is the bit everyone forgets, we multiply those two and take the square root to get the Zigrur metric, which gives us 6.61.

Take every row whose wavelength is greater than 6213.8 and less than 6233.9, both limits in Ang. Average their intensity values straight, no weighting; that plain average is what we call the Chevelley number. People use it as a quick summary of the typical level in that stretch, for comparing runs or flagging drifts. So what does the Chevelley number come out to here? 6.63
